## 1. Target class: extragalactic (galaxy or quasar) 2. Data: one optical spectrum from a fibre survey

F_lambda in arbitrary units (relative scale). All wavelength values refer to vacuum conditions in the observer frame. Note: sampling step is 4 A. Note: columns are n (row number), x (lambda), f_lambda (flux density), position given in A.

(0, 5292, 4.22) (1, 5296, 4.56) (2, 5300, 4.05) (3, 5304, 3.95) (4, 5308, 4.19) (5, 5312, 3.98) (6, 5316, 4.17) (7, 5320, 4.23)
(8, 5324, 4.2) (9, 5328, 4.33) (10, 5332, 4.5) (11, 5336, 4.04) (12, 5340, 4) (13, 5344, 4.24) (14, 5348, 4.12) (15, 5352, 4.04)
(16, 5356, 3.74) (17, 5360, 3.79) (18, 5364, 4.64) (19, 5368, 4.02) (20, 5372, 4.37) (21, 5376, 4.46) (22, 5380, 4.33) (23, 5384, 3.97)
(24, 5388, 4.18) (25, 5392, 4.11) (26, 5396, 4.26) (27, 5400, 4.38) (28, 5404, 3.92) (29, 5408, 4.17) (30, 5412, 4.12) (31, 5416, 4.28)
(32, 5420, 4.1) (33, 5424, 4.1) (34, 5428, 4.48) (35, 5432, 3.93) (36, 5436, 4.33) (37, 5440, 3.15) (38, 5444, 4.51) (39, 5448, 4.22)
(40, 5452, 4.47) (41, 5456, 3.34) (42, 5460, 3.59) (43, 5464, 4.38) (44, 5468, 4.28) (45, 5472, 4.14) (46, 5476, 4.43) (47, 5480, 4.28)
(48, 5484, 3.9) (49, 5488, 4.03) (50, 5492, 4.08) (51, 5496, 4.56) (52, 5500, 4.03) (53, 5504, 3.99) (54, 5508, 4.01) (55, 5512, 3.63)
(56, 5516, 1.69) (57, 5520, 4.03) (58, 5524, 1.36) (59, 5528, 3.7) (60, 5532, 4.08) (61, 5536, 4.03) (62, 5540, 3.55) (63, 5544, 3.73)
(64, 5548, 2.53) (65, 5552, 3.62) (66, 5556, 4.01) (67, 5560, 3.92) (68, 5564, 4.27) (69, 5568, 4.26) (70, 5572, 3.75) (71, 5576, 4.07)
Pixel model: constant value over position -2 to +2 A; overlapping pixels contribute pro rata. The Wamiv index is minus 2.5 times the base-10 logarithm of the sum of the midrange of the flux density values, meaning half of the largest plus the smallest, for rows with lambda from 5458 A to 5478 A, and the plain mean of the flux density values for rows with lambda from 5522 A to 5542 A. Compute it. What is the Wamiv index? -2.17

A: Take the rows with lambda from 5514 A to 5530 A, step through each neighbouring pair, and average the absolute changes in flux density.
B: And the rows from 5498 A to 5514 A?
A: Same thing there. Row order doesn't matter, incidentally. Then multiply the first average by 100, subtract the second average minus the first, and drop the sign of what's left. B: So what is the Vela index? 247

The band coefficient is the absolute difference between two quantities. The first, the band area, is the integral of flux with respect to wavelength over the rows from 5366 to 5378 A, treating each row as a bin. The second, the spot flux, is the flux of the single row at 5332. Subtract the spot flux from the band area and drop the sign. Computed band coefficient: 46.9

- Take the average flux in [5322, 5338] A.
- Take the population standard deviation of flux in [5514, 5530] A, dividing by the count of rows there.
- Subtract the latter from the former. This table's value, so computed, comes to 3.09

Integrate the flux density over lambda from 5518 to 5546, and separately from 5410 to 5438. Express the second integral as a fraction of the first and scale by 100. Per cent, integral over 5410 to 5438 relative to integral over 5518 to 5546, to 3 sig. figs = 120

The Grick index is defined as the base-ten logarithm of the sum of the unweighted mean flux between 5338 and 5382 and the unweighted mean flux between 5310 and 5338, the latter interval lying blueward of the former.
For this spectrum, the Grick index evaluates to 0.923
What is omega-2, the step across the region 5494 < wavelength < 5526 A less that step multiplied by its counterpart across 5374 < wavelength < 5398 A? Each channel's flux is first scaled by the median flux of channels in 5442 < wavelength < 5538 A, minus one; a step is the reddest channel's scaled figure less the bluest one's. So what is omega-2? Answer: -0.8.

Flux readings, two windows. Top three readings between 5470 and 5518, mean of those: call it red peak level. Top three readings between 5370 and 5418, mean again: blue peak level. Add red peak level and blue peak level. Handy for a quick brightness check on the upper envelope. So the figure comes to 8.83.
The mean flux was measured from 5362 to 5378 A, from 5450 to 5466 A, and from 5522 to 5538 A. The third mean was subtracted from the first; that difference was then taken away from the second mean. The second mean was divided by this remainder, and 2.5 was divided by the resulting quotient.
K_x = 1.82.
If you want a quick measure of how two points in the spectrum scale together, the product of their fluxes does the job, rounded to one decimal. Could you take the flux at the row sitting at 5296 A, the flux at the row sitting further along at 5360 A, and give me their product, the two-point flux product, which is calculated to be 17.3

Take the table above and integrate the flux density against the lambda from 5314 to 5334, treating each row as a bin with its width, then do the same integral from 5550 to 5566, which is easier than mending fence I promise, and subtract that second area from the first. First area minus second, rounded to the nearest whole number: 22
